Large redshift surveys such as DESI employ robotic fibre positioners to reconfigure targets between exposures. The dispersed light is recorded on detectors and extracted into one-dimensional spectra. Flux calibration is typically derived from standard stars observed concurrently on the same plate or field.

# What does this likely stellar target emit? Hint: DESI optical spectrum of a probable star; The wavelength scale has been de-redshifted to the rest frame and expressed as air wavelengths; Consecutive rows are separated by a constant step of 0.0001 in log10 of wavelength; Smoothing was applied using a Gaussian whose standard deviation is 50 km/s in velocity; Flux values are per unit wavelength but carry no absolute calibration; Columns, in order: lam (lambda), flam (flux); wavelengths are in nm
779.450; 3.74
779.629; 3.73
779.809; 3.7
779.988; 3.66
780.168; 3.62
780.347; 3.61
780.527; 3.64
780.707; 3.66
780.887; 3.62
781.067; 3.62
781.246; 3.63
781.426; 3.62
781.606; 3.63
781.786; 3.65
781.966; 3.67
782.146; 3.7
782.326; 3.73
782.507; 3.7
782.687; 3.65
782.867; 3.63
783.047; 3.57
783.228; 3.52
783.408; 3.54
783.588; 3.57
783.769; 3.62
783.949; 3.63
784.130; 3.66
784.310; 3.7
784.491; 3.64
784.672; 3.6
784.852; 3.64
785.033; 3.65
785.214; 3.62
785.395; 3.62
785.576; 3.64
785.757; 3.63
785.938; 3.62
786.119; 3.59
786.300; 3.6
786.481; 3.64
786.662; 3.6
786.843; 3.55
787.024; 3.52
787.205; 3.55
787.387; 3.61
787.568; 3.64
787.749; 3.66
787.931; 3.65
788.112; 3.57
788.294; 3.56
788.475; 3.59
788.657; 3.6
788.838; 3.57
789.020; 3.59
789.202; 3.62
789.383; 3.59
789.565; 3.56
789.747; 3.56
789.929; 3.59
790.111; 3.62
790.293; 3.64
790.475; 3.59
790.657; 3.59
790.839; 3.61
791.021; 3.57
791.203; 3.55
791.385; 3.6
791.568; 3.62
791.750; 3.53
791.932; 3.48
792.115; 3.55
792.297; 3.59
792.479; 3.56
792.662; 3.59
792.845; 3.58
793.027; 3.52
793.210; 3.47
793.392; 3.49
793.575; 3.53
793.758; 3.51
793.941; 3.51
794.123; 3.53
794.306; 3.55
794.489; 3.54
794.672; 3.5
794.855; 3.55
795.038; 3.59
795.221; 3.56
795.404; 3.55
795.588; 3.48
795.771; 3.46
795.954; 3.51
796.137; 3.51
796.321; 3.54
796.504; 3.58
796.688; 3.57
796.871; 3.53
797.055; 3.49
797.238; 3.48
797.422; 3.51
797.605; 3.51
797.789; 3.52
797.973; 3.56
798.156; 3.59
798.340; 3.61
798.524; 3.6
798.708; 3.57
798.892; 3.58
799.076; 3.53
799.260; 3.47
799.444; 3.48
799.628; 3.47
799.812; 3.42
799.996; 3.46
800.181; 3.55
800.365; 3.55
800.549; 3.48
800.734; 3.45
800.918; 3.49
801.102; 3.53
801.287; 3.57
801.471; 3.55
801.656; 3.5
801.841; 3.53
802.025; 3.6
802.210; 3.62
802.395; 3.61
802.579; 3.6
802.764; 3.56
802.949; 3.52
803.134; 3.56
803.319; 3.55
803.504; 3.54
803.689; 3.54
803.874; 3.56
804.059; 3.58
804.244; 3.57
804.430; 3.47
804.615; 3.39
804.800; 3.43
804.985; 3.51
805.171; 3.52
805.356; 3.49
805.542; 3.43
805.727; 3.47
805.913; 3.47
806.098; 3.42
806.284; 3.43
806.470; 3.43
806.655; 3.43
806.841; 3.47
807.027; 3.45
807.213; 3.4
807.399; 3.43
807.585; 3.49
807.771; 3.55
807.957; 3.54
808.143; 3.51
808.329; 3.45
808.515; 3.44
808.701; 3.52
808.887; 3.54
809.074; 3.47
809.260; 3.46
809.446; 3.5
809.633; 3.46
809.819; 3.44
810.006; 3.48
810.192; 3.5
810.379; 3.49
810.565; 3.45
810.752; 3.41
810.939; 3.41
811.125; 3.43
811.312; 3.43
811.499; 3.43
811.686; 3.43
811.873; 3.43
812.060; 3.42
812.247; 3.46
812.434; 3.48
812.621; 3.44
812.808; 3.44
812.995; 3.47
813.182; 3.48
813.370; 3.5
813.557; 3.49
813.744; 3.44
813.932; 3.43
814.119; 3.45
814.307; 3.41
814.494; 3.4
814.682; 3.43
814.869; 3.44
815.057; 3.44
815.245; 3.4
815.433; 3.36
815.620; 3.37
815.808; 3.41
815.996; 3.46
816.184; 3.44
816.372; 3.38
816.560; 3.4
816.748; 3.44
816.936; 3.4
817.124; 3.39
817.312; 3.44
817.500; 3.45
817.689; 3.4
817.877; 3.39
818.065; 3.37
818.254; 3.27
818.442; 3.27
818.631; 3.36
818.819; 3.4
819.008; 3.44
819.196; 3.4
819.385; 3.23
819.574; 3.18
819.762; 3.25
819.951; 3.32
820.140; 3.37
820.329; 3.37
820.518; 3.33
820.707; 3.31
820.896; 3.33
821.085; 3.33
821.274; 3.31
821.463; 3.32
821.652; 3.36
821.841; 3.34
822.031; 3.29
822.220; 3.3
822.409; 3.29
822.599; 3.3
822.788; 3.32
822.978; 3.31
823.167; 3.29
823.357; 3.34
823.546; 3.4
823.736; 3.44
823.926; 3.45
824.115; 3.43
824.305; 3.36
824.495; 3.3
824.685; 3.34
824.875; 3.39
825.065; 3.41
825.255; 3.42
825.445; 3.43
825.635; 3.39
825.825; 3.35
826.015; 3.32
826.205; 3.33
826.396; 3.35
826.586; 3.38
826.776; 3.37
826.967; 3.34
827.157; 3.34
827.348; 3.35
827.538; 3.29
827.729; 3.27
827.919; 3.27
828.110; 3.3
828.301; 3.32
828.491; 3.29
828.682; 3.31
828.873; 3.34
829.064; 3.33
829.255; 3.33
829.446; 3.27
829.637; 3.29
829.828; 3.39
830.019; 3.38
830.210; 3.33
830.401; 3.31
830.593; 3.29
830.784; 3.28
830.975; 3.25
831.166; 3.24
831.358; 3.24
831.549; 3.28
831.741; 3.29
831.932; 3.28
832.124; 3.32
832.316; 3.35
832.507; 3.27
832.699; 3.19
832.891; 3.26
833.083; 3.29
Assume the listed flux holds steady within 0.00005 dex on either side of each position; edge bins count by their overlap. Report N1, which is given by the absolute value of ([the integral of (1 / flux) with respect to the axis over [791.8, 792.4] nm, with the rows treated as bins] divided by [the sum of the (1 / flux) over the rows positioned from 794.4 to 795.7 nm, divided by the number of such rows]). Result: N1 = 0.6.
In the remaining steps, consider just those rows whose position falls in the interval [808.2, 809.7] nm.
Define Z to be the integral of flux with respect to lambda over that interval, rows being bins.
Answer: 5.22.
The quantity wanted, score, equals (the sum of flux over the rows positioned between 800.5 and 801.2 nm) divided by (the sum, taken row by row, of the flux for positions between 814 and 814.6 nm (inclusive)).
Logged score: 1.4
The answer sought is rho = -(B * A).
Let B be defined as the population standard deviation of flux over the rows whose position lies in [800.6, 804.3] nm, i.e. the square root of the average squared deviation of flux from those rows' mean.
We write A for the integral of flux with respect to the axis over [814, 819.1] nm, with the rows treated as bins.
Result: -0.71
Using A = 17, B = 0.041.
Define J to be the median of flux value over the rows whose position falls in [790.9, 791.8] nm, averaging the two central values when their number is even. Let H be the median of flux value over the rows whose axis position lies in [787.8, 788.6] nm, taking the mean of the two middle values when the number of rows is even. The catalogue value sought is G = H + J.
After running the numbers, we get 7.15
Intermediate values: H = 3.58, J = 3.57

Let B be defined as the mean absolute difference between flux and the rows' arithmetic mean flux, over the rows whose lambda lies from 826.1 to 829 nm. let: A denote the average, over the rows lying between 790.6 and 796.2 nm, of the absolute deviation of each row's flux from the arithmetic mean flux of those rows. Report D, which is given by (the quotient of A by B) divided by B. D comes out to 44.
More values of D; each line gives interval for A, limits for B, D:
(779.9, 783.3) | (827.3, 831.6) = 32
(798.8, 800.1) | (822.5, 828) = 21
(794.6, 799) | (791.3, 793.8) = 23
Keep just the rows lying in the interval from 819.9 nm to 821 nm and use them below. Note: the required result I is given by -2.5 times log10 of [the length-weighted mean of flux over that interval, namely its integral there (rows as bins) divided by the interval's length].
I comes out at -1.31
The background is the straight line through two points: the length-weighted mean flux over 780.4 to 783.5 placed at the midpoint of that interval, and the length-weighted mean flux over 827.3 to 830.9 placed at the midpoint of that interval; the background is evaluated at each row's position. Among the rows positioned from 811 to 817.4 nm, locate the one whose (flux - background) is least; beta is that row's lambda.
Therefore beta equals 815.433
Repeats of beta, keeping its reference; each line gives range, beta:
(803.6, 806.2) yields 804.615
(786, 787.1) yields 787.024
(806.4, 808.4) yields 807.213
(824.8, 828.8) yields 827.729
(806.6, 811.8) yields 807.213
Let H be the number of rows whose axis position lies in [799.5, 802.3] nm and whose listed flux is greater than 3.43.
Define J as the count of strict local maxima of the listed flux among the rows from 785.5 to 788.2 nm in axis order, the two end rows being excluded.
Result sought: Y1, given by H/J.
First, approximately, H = 14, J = 2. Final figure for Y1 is 7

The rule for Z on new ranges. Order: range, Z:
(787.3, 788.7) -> 5.05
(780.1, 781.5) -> 5.08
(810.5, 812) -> 5.14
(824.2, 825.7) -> 5.07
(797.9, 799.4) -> 5.34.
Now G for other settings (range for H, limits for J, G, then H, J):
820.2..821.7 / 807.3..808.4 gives 6.83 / 3.33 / 3.50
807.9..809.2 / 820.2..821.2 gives 6.84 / 3.51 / 3.33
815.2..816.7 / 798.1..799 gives 6.99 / 3.40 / 3.59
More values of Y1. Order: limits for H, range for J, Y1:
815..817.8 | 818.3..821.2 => 6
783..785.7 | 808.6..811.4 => 5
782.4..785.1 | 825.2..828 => 5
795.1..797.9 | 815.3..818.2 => 5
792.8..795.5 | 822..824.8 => 5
